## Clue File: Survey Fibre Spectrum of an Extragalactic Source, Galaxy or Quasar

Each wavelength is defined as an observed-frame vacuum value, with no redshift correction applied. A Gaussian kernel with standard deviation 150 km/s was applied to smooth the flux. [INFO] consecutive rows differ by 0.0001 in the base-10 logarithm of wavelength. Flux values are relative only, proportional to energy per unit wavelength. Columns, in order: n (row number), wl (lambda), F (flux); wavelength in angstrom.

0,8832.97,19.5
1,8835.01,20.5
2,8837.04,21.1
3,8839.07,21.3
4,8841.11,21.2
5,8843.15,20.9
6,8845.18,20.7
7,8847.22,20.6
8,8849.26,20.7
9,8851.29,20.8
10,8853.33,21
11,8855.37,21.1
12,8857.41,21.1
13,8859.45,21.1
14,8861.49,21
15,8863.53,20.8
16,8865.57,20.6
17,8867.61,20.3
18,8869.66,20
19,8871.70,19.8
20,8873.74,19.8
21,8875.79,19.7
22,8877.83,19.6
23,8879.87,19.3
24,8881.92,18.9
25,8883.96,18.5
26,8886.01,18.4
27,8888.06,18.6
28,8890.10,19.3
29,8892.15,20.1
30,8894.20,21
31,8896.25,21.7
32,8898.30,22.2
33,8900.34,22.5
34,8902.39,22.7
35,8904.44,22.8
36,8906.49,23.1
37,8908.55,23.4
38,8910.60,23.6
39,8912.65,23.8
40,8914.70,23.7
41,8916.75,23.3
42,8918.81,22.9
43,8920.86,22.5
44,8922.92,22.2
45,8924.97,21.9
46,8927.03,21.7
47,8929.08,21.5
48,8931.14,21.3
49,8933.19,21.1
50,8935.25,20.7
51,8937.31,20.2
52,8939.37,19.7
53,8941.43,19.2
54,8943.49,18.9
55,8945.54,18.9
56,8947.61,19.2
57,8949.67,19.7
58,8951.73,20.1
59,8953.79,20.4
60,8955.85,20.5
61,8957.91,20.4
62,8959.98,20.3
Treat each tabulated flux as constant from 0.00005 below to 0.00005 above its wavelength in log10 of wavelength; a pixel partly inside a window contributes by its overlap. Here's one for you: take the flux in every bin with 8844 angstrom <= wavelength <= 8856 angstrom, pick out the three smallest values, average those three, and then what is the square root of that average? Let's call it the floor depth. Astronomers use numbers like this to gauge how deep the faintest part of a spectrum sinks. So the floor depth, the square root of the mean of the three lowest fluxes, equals 4.55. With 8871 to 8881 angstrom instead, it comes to 4.42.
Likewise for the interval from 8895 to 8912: 4.70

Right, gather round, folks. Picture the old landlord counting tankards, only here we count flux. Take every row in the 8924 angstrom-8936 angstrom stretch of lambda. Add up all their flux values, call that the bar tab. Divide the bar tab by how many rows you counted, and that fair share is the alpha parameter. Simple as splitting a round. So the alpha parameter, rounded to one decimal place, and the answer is 21.4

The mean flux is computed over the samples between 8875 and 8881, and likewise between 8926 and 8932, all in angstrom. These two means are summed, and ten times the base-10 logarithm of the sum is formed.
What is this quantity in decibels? 16.1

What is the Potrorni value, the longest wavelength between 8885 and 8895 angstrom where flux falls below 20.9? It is 8892.15 angstrom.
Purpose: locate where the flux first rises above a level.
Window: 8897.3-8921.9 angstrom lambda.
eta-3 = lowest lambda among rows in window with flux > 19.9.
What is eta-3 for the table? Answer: 8898.30 angstrom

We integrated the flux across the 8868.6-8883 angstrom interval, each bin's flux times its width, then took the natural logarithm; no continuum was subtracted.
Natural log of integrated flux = 5.64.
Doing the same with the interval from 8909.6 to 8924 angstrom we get 5.81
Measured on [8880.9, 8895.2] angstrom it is 5.62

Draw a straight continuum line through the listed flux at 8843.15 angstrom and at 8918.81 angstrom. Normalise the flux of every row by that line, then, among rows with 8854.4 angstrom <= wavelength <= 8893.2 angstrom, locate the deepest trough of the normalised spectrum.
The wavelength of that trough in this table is 8886.01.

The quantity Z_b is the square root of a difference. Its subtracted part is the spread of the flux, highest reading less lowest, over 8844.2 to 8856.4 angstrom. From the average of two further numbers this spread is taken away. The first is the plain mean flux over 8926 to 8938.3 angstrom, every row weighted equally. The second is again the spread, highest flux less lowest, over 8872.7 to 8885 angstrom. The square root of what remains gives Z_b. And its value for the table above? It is 3.27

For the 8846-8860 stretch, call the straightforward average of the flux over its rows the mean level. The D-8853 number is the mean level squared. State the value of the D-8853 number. 437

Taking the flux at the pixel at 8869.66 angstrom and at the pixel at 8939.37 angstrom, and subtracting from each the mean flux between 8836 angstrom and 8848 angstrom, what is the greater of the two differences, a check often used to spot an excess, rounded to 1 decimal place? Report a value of -1.0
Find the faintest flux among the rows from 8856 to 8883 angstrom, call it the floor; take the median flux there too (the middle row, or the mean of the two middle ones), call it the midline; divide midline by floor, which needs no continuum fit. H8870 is 1.06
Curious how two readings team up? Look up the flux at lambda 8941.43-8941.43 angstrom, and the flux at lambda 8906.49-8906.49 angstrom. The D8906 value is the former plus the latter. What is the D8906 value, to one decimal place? 42.3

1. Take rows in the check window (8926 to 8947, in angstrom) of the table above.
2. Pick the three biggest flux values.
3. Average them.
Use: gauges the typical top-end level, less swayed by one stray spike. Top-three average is 21.5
